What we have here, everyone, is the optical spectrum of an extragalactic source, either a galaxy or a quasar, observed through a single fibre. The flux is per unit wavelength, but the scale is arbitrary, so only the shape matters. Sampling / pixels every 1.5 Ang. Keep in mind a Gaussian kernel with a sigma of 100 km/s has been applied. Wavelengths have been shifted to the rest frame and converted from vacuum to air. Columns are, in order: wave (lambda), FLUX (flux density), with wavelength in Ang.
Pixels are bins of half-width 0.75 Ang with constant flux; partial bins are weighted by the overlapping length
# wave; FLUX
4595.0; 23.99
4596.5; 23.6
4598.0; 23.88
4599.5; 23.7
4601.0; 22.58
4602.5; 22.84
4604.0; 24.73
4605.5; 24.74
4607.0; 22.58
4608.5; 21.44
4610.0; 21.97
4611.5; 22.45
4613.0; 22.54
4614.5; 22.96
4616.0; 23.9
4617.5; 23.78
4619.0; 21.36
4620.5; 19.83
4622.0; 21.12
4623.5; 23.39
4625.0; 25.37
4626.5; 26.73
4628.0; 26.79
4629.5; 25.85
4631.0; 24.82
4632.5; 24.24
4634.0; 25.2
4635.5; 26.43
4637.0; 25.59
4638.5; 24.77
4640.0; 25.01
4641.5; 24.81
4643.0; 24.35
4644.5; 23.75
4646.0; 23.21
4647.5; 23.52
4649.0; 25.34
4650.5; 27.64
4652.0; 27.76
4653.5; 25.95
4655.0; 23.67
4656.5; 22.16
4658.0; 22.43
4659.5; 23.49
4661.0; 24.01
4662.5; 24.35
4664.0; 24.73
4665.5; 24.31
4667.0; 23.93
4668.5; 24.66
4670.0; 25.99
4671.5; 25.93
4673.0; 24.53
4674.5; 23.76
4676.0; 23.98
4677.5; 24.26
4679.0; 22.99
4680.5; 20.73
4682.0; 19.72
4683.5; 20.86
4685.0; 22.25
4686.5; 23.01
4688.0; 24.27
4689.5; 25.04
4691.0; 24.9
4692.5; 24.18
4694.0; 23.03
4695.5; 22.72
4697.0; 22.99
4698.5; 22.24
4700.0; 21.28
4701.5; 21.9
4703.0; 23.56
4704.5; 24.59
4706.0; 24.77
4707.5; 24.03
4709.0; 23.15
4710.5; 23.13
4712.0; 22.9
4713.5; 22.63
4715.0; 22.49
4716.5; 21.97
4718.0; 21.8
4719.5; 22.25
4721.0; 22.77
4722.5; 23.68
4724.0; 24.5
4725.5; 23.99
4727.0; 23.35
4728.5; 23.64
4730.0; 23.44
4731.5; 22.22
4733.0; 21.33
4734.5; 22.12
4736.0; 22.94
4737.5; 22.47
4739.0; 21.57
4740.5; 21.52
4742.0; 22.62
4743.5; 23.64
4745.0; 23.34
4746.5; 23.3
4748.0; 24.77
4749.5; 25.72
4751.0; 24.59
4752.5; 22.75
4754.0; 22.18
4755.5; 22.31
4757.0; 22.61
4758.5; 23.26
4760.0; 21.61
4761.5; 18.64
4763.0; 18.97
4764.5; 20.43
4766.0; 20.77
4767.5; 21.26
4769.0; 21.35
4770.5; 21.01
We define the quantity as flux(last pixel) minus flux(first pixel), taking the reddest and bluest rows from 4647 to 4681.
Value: -2.8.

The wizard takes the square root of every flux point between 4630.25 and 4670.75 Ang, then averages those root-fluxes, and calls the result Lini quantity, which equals 4.97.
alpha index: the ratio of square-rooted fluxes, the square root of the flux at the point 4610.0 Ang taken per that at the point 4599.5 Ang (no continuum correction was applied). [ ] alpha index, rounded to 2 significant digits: 0.96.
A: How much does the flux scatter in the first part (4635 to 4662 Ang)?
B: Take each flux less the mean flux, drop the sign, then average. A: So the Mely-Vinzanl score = 1.3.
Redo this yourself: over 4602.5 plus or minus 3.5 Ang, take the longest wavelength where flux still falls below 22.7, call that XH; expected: 4601.0 Ang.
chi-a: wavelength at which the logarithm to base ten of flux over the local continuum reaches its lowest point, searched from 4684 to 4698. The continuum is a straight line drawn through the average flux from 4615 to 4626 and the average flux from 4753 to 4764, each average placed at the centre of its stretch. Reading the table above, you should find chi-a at 4685.0 Ang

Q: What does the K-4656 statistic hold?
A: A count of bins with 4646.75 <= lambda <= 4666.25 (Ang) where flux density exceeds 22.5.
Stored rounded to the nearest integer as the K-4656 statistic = 11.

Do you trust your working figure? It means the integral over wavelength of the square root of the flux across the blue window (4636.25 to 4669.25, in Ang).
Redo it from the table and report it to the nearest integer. 163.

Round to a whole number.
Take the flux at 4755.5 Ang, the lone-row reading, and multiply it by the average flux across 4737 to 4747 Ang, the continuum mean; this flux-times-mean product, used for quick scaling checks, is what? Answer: 505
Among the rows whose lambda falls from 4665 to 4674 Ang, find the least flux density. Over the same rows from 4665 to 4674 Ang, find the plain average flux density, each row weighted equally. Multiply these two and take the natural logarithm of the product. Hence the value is 6.39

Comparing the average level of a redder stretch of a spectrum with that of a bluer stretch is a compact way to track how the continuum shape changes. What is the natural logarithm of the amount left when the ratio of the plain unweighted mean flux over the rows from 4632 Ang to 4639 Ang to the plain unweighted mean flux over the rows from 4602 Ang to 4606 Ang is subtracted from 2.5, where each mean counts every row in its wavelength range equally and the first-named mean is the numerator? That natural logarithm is 0.373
